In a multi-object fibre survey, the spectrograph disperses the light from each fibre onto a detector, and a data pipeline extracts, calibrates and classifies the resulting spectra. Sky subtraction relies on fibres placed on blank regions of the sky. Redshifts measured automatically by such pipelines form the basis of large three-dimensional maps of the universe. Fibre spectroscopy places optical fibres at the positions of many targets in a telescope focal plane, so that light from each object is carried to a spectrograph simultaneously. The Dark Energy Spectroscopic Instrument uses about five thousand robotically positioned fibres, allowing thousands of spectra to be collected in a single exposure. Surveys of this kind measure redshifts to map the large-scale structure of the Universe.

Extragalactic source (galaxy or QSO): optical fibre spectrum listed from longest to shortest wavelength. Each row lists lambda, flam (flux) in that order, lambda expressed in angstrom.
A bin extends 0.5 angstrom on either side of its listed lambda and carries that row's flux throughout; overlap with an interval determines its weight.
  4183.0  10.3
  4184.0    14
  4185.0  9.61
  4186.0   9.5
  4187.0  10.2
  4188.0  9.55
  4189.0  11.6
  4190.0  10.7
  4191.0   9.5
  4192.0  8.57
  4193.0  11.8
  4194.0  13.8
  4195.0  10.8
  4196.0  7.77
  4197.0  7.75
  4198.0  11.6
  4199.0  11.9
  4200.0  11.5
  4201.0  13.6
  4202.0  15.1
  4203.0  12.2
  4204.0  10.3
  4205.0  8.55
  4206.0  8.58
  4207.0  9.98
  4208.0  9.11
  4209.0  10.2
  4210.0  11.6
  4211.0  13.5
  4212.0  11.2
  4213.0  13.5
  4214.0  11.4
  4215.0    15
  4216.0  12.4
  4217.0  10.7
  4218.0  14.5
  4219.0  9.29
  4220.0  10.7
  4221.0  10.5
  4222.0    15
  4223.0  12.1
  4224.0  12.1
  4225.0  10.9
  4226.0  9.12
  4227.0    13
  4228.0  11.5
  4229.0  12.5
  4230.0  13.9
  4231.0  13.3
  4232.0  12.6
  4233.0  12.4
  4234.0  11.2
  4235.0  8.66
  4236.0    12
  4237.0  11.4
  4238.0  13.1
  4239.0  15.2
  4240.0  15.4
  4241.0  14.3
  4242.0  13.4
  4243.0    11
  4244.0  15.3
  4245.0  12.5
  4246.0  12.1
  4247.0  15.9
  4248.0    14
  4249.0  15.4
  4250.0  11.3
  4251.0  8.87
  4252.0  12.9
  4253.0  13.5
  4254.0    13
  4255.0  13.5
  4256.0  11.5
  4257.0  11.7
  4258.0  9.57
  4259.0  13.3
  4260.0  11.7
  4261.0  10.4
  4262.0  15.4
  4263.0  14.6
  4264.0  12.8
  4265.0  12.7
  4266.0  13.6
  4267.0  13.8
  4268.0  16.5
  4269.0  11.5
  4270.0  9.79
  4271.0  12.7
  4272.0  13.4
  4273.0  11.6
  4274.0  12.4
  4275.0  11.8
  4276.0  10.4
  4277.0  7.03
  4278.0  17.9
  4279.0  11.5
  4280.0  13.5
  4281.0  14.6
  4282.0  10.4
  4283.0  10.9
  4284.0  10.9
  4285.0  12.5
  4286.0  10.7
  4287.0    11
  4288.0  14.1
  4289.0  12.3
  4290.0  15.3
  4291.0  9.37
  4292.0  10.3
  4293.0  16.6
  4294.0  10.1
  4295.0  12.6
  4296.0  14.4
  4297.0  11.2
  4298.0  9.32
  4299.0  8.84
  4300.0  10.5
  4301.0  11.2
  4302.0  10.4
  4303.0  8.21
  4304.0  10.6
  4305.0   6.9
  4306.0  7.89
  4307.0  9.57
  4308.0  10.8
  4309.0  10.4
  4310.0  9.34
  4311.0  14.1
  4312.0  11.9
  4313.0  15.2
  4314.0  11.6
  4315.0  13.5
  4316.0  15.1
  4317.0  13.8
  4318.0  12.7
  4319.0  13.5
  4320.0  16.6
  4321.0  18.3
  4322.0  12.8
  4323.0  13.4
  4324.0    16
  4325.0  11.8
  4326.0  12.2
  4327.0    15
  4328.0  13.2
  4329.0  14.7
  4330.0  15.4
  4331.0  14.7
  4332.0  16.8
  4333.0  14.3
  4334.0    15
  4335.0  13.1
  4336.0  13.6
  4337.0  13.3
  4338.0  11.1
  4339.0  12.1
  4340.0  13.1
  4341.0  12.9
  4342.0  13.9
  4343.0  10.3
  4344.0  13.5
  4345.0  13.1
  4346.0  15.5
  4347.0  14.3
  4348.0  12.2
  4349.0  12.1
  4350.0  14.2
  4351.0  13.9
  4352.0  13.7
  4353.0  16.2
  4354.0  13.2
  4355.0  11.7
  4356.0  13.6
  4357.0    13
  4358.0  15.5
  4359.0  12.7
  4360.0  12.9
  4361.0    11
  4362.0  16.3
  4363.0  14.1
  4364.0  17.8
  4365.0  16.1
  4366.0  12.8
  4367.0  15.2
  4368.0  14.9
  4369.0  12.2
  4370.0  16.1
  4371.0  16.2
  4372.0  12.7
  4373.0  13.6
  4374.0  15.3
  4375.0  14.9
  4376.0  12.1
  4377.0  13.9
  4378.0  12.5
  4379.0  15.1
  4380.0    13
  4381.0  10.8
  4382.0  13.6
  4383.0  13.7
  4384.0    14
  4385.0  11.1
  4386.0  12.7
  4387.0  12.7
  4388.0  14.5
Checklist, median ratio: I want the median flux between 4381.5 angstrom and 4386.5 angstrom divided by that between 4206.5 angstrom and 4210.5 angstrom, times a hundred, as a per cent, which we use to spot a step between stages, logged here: 135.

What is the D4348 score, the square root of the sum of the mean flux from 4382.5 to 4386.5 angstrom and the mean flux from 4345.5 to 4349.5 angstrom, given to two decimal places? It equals 5.14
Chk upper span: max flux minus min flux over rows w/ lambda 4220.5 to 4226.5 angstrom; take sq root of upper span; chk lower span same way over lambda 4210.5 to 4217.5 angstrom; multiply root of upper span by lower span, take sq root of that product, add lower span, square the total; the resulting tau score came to 57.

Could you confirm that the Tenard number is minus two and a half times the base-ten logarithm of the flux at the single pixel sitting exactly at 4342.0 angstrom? -2.86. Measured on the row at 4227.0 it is -2.78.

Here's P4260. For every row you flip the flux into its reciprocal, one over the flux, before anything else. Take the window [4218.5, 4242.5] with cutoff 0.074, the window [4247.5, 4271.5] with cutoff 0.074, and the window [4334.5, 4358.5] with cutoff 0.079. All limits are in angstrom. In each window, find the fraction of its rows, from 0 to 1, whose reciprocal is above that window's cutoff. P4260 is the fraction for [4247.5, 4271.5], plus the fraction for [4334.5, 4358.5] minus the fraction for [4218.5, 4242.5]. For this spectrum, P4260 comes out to 0.17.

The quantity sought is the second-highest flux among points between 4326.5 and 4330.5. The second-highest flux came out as 15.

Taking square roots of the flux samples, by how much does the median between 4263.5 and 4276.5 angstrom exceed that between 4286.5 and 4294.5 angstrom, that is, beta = 0.15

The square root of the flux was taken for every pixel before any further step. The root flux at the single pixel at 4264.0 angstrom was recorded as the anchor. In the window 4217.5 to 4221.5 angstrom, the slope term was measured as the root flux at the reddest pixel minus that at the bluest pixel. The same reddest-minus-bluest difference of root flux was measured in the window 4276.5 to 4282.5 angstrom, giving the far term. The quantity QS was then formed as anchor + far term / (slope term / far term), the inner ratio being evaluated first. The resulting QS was 3.00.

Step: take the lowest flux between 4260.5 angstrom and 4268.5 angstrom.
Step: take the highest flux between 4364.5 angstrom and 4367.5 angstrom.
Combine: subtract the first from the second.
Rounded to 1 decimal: 5.7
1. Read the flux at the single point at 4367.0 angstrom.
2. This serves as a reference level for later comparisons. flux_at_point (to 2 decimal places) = 15.20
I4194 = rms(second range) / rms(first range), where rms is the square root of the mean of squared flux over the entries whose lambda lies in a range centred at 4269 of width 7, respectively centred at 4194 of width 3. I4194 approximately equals 1.08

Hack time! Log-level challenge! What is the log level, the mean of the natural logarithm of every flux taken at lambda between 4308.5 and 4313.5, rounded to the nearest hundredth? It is 2.48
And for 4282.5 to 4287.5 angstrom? 2.41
